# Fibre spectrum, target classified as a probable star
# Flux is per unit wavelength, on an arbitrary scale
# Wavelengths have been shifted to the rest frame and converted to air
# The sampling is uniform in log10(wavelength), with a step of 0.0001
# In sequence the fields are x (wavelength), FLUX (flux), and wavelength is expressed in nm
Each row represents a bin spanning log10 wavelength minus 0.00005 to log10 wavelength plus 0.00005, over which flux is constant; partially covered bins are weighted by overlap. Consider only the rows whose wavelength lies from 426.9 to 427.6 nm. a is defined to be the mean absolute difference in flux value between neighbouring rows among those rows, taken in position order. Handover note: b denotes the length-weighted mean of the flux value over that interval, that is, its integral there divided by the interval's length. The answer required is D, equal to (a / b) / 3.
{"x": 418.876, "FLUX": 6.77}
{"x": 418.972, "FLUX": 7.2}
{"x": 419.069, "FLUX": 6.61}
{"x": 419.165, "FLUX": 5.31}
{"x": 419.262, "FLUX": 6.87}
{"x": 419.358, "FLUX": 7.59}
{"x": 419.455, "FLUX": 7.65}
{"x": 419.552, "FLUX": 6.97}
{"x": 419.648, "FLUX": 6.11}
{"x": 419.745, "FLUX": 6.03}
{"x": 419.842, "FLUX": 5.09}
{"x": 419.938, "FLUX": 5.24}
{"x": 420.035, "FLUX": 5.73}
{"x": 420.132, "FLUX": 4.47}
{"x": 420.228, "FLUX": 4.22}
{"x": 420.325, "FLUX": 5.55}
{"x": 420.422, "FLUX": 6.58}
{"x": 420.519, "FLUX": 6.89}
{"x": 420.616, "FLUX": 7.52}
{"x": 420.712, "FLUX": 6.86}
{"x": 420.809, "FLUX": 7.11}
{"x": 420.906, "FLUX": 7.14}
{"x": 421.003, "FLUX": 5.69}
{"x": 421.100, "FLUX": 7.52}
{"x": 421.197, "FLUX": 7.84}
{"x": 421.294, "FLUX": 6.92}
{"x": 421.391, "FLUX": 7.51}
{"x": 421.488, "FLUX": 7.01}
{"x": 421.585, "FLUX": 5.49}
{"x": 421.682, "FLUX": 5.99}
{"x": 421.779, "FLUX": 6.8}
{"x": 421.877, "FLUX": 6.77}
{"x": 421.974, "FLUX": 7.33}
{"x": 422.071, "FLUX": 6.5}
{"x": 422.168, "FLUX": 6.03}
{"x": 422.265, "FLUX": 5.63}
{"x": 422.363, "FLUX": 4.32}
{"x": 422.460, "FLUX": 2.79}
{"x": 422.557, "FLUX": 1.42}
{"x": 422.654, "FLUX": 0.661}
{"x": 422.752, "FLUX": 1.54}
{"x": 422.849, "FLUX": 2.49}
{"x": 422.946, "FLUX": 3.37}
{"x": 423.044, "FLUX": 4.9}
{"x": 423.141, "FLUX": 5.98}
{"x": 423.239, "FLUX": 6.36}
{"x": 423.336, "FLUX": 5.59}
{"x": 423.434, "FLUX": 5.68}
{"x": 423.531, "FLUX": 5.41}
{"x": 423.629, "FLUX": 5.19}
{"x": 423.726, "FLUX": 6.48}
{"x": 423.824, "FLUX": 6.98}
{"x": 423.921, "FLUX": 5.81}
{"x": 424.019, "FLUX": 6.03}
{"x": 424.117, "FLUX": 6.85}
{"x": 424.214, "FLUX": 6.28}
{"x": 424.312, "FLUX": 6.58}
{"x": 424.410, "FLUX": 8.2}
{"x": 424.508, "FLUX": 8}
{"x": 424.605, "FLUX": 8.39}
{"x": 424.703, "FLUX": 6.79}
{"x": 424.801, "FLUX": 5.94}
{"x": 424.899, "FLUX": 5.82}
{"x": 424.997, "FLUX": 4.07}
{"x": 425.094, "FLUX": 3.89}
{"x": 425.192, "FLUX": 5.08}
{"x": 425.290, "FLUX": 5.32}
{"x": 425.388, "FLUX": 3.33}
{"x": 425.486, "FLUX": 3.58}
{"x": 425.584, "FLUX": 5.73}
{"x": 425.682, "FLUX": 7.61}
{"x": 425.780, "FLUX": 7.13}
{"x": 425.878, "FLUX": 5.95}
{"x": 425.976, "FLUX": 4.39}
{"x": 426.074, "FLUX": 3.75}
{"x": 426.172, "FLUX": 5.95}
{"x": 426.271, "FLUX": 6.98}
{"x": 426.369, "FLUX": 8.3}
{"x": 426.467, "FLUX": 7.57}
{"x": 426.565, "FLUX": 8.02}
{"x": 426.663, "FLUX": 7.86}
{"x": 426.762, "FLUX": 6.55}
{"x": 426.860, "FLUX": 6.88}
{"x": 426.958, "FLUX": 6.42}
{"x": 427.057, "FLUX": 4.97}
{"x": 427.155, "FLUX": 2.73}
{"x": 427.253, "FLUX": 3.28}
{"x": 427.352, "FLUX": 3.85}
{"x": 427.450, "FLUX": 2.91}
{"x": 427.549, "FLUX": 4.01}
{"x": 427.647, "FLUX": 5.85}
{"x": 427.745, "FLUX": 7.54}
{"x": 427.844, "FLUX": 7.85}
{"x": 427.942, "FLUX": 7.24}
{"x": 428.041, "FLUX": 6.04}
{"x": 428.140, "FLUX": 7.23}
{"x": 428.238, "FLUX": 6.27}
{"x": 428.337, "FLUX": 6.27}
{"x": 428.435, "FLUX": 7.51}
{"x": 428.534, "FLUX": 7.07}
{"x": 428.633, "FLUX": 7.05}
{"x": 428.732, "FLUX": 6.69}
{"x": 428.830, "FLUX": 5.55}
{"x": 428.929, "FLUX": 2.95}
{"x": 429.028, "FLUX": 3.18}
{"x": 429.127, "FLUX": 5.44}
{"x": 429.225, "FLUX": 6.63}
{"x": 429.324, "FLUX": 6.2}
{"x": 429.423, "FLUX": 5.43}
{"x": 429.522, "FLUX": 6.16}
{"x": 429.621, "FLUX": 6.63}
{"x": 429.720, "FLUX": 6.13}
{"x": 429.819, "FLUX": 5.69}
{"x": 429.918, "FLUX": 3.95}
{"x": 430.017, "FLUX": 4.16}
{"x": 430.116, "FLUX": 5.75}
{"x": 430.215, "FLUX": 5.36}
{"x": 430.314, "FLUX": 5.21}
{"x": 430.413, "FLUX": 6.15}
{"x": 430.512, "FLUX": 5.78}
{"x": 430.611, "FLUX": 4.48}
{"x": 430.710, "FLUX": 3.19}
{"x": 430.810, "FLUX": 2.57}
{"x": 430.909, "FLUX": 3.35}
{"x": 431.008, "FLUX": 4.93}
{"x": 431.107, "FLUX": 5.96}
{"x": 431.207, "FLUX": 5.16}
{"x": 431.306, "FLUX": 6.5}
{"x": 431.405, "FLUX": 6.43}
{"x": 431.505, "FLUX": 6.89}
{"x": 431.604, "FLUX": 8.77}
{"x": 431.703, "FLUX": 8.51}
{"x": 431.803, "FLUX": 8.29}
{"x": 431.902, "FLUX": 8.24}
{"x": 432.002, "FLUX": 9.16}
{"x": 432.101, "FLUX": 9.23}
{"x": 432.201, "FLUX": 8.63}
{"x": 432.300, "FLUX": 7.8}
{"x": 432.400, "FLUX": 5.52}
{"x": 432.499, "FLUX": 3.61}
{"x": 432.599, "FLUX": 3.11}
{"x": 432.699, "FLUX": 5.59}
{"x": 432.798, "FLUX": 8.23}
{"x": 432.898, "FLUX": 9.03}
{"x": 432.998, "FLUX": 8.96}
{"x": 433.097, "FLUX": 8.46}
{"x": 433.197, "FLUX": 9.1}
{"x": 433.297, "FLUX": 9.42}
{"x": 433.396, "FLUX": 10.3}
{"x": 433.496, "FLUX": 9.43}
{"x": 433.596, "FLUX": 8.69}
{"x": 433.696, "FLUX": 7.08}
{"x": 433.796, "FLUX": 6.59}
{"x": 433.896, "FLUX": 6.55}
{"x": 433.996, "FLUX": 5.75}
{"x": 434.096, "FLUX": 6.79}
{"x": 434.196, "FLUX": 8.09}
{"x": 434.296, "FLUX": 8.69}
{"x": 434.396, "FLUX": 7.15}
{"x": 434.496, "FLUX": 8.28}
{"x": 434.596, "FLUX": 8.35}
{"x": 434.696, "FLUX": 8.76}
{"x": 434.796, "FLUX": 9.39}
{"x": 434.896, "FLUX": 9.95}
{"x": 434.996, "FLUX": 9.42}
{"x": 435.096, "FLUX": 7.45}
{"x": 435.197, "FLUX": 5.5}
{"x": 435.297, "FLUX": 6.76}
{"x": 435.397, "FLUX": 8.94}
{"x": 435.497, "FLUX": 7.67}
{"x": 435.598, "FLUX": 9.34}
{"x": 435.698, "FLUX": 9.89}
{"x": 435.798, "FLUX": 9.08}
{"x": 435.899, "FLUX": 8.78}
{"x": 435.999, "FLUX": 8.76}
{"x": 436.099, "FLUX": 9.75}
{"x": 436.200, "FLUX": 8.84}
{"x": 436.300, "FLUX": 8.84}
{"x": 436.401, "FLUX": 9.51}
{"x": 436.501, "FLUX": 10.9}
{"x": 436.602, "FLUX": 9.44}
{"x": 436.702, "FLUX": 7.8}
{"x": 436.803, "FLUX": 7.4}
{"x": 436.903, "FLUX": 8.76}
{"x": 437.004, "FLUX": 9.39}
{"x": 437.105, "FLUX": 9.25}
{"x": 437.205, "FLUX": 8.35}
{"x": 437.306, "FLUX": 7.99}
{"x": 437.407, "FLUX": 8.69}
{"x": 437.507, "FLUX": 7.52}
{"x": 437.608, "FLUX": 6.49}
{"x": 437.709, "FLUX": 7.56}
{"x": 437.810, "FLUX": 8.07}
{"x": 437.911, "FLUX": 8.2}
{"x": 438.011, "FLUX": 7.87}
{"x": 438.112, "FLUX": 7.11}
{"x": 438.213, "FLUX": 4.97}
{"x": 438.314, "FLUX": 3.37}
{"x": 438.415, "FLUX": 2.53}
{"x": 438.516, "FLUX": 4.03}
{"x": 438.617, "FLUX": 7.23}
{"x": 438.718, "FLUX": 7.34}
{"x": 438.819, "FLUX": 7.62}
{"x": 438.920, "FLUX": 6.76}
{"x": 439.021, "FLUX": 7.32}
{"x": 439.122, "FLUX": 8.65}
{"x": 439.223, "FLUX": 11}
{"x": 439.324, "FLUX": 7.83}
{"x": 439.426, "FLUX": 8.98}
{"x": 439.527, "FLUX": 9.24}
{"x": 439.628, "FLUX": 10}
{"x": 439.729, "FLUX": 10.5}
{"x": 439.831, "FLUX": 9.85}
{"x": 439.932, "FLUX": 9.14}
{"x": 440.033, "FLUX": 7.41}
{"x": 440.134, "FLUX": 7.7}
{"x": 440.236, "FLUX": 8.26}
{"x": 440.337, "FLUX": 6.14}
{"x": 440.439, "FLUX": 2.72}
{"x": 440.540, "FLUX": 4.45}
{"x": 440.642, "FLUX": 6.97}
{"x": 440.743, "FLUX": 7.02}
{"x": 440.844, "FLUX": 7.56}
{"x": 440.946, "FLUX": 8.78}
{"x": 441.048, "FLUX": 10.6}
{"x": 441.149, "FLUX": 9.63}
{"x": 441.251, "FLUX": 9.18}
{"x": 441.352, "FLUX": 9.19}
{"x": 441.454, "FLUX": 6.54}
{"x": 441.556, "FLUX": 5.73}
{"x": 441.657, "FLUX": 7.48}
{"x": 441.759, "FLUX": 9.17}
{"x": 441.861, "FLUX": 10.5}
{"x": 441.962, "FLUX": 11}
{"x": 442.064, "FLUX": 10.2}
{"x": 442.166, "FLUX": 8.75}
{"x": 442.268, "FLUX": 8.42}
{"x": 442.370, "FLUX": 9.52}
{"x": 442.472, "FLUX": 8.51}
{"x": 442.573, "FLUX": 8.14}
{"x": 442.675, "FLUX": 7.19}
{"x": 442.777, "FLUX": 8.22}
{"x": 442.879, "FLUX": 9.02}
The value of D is 0.094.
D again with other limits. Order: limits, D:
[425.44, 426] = 0.083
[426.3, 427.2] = 0.045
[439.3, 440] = 0.024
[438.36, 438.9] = 0.073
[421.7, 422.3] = 0.023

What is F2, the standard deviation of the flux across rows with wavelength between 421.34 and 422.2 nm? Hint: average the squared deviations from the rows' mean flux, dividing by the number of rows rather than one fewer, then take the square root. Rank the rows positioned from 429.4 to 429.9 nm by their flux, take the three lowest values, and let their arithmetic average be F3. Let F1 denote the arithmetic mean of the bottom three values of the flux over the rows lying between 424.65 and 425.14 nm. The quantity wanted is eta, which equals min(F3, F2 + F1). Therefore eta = 5.2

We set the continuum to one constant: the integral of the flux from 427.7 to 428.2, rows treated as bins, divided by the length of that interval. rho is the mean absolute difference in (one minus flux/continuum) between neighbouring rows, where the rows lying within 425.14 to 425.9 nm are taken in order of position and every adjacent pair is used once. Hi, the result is 0.163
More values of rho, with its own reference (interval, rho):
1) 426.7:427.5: 0.131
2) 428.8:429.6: 0.164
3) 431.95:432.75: 0.173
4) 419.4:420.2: 0.089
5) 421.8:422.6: 0.129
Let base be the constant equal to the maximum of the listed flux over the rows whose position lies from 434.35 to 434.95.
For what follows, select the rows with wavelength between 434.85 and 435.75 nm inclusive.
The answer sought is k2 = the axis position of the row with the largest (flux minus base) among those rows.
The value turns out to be 434.896 nm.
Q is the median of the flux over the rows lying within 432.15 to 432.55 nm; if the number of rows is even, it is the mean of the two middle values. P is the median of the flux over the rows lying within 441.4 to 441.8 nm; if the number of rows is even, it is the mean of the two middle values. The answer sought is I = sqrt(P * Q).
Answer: 6.8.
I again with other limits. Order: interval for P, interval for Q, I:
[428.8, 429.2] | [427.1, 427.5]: 3.7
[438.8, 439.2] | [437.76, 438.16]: 7.7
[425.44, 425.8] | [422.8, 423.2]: 5.2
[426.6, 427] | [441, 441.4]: 7.9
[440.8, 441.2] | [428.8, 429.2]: 6.3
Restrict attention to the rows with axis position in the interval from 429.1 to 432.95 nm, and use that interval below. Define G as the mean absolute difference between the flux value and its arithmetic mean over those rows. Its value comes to 1.4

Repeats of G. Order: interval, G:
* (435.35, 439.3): 1.3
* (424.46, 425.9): 1.3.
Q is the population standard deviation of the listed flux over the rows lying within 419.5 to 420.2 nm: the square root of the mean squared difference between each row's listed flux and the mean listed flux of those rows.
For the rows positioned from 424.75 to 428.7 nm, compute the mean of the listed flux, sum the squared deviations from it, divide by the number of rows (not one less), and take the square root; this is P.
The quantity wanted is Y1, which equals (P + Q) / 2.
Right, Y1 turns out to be 1.17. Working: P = 1.59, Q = 0.8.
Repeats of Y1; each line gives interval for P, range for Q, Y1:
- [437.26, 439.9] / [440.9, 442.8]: 1.67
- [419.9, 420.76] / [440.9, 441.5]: 1.16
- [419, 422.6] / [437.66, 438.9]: 1.65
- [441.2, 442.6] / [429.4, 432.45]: 1.58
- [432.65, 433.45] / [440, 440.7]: 1.57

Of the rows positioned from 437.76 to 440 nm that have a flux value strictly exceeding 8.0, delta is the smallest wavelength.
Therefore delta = 437.810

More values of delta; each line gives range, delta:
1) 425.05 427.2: 426.369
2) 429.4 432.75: 431.604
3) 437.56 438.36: 437.810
